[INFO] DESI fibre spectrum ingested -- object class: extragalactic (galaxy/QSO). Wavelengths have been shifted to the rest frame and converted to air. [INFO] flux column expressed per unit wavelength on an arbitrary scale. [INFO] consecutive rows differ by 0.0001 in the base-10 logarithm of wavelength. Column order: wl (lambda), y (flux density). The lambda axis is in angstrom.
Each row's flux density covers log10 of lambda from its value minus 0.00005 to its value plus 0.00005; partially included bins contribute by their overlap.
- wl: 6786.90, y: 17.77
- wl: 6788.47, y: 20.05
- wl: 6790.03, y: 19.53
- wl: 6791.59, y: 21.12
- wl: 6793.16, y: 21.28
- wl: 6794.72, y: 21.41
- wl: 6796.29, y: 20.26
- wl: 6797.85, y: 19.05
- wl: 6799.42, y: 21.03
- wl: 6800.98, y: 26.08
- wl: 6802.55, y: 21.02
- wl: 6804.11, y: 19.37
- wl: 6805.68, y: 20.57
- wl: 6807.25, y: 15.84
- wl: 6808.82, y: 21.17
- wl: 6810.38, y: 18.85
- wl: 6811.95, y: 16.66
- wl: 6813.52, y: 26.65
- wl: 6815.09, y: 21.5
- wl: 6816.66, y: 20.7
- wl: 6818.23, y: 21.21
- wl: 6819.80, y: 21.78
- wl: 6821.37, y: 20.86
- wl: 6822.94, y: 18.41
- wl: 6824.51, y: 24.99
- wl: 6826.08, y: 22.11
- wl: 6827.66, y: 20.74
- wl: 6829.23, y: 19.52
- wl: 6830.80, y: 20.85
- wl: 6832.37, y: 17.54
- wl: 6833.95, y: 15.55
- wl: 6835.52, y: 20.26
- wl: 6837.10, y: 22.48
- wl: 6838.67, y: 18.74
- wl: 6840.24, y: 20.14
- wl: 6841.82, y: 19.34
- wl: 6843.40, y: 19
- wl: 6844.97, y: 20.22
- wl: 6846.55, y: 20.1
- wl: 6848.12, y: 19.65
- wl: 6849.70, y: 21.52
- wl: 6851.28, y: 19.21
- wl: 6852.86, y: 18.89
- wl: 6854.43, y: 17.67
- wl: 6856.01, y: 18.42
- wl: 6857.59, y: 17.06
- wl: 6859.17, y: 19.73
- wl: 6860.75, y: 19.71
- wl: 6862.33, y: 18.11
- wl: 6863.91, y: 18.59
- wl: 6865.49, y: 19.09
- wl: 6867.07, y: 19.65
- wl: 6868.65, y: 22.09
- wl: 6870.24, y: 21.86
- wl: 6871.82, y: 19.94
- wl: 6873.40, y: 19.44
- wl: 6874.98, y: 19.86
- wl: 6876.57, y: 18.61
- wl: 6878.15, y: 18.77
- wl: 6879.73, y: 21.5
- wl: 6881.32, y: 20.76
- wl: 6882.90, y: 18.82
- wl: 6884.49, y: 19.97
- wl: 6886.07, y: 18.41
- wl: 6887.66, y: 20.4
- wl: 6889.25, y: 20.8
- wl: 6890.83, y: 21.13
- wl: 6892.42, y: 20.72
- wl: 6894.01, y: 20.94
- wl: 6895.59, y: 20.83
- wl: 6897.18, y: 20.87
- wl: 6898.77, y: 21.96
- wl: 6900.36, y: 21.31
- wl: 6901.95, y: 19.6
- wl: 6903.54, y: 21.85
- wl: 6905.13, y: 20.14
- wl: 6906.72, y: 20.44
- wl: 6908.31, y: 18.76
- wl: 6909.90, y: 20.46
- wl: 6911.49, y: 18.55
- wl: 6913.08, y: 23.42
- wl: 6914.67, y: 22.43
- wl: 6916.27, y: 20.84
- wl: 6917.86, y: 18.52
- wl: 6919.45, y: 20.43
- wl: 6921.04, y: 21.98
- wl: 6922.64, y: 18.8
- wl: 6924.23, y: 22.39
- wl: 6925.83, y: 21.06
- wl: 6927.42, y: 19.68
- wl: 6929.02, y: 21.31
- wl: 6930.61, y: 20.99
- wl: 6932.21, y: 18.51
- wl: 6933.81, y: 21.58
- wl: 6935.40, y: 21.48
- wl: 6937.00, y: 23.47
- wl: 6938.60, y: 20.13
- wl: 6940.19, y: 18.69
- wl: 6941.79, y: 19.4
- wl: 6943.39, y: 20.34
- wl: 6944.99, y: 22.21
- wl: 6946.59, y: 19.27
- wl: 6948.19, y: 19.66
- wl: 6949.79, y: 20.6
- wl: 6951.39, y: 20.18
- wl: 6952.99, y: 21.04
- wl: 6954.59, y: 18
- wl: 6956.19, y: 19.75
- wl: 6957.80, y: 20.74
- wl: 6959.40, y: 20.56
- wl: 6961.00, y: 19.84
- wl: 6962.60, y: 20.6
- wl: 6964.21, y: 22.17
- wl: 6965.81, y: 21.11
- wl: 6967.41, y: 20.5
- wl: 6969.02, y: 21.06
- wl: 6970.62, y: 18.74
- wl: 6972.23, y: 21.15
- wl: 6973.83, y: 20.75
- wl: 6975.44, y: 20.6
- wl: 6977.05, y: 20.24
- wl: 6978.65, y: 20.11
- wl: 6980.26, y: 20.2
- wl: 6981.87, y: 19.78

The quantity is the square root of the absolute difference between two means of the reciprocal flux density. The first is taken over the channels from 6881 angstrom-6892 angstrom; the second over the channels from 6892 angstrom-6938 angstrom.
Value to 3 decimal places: 0.042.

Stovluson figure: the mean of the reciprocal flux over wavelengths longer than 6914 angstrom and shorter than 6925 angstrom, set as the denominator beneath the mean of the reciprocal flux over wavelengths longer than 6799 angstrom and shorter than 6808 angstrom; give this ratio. 1.02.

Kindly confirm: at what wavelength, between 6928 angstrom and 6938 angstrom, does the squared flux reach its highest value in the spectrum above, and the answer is 6937.00 angstrom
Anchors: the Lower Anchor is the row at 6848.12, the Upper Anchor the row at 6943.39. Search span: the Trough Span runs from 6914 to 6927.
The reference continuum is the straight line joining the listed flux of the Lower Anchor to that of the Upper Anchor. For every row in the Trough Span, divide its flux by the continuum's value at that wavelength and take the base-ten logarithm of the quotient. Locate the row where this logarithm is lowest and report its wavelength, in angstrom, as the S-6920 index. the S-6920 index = 6917.86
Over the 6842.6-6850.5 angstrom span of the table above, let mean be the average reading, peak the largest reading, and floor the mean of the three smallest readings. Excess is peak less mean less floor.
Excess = -18.2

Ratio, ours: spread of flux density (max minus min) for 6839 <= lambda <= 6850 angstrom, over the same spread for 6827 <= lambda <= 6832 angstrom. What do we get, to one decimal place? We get 1.9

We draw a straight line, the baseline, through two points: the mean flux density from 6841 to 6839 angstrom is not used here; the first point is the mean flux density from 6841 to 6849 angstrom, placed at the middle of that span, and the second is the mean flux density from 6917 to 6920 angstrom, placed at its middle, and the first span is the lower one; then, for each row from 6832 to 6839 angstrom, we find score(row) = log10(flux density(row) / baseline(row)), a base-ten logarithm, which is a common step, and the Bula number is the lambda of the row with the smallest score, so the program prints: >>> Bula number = 6833.95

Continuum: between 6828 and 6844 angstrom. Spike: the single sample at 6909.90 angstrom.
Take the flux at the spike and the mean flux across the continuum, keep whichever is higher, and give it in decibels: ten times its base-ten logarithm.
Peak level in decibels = 13.1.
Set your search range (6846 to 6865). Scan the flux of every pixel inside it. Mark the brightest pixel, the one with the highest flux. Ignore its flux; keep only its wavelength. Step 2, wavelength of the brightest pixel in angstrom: 6849.70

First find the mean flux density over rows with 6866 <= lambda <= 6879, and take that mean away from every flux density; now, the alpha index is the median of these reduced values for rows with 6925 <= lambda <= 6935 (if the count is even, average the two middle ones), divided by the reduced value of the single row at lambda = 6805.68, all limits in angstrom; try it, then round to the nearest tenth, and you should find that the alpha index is 1.8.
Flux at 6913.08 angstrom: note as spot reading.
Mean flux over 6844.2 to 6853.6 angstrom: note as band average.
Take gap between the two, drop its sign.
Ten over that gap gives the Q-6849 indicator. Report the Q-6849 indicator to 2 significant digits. 2.9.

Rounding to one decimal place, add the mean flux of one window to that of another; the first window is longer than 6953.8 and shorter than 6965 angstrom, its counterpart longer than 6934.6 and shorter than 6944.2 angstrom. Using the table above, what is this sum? 40.8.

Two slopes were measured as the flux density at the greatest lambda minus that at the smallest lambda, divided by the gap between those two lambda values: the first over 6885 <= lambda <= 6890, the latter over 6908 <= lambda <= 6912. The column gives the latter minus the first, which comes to -0.82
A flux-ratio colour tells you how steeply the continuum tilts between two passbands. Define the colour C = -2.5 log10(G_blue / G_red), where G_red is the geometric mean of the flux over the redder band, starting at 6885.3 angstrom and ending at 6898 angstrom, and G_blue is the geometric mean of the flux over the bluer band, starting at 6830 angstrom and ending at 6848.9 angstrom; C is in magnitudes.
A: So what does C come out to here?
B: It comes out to 0.06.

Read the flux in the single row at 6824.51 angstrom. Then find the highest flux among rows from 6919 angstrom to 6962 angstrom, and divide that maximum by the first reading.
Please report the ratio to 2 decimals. 0.94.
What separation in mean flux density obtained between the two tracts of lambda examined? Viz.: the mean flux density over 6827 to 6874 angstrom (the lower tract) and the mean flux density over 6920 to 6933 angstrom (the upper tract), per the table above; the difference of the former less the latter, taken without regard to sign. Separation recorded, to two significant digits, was 1.1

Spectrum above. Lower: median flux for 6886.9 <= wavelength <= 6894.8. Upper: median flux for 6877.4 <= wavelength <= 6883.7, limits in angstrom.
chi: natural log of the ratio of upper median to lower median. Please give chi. -0.05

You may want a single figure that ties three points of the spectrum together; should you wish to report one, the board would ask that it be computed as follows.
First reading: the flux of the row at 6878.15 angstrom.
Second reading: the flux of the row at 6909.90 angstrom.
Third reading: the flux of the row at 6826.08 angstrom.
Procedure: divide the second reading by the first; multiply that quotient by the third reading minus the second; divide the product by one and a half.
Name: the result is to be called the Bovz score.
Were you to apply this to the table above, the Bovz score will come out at 1.2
